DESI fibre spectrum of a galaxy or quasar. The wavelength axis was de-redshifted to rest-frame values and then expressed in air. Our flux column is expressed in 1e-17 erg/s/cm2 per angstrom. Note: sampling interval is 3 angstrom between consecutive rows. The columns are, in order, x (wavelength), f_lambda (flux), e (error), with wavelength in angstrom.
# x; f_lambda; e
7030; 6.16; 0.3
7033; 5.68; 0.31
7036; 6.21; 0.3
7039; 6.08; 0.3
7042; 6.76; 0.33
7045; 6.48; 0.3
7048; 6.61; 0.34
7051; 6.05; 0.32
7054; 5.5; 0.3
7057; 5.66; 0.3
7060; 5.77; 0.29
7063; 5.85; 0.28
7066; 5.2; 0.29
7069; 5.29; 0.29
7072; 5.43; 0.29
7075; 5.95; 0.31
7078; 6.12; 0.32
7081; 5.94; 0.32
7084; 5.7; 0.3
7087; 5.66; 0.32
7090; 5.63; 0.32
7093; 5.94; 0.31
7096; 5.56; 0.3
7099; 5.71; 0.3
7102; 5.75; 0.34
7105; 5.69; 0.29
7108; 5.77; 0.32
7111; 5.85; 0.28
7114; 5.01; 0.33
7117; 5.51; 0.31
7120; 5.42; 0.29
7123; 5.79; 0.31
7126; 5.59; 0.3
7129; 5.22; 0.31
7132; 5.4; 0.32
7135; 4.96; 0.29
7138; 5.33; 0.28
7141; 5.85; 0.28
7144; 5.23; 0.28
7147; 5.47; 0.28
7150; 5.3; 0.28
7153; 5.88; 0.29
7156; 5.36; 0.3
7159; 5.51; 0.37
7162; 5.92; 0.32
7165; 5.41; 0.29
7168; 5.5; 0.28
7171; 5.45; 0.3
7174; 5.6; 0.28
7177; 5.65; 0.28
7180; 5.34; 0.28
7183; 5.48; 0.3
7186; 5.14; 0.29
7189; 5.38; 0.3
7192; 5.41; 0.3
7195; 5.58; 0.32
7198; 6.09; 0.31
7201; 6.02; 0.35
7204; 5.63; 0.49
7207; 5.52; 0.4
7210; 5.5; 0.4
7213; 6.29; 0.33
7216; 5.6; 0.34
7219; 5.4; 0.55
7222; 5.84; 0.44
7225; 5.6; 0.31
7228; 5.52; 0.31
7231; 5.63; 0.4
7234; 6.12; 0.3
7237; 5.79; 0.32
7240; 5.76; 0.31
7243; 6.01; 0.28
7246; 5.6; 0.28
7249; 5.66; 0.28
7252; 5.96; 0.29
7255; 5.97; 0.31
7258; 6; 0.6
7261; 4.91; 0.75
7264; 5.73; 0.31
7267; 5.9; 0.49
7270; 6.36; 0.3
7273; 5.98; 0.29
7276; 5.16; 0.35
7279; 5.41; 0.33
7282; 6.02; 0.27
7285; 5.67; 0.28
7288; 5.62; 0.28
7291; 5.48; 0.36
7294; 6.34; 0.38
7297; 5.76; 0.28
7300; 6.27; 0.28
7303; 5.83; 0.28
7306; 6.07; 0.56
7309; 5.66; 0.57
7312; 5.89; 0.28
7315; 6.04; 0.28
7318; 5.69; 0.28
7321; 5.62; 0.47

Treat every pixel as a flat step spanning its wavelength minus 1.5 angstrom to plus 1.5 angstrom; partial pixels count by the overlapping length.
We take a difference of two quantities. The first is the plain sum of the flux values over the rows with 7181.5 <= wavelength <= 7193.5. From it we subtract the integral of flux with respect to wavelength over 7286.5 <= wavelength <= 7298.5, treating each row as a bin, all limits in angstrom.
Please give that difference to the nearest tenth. -48.2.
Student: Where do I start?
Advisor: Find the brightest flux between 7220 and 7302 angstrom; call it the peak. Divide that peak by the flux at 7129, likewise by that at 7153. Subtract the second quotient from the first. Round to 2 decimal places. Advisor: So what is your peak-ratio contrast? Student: 0.14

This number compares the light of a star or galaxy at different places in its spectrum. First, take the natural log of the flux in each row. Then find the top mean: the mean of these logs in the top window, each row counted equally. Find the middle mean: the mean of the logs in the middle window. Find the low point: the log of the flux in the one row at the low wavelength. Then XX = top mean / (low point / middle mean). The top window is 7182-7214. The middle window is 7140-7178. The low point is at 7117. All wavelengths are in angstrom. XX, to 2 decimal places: 1.73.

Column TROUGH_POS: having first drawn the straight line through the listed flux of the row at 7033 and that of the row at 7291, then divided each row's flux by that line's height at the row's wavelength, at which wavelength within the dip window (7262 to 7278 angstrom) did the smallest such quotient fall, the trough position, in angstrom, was 7276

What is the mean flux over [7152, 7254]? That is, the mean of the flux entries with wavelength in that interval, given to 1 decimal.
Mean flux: 5.7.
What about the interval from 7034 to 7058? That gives 6.2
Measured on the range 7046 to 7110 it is 5.8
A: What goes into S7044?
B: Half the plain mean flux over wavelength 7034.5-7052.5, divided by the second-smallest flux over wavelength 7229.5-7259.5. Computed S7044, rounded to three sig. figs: 0.565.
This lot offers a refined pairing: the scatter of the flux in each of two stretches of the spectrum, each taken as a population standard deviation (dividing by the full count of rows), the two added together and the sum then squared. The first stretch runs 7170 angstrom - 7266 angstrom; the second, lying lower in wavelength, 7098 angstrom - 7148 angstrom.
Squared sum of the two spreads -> 0.32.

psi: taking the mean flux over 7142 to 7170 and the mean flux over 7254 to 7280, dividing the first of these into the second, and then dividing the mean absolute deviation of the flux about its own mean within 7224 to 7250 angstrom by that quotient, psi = 0.15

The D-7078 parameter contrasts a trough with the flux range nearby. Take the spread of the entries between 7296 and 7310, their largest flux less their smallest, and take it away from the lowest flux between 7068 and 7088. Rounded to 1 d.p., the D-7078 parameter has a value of 4.7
